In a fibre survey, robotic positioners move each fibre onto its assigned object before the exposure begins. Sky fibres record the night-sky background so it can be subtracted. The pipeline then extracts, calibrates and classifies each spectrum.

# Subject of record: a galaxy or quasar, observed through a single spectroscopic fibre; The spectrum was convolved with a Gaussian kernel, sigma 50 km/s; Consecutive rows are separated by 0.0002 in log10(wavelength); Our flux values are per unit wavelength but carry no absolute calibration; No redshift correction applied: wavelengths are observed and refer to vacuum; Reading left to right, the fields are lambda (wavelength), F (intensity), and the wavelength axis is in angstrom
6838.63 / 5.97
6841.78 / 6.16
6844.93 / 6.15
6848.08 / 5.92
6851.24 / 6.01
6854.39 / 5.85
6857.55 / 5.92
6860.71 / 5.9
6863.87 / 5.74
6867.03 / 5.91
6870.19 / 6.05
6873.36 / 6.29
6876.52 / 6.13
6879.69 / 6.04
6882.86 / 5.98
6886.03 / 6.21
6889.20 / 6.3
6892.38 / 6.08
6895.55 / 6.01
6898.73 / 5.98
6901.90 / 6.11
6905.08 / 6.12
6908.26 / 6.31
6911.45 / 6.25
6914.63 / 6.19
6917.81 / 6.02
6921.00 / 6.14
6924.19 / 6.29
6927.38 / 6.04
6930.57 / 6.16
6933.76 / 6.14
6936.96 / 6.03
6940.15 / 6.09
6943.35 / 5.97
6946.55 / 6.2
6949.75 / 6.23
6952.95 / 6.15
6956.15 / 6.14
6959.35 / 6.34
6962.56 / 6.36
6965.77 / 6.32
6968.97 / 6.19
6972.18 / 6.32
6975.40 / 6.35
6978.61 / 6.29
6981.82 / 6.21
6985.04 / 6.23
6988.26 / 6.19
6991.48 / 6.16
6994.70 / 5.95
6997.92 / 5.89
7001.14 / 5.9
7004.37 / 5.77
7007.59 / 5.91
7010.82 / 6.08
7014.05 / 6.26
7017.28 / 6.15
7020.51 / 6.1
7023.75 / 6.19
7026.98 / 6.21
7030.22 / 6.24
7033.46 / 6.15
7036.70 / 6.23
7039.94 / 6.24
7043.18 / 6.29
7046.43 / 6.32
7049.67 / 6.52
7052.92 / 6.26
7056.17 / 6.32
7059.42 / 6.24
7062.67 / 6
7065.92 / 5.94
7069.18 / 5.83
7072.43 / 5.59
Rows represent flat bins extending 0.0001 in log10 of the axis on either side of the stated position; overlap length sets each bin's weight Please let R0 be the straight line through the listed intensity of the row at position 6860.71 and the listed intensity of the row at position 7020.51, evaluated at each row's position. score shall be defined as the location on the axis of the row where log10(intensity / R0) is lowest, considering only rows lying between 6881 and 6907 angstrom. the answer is 6898.73 angstrom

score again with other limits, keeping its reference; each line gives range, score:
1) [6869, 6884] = 6882.86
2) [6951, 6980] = 6956.15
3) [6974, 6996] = 6994.70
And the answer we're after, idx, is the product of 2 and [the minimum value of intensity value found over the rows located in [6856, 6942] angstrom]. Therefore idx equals 11.5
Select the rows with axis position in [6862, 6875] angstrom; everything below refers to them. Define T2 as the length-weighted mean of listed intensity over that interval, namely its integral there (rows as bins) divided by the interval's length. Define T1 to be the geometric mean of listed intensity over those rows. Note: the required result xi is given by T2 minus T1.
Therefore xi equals 0.0045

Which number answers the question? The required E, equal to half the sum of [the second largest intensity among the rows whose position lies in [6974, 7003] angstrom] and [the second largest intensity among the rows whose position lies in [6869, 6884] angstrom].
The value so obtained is 6.21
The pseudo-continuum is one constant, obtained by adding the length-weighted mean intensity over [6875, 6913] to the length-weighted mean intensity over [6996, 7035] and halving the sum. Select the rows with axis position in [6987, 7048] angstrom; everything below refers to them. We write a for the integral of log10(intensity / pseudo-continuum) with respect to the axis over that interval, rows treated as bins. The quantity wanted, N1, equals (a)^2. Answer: 0.01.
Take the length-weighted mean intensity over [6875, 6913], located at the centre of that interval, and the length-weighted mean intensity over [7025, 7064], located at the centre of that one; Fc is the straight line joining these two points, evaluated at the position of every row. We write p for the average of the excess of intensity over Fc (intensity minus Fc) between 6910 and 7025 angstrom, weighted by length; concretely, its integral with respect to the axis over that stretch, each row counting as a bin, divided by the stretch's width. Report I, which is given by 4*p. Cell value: -0.18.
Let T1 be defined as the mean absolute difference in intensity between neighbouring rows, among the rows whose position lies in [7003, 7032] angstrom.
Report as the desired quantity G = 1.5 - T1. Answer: 1.40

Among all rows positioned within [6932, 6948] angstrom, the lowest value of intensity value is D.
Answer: 5.97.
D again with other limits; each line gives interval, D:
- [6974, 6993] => 6.16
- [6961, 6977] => 6.19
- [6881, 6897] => 5.98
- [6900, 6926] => 6.02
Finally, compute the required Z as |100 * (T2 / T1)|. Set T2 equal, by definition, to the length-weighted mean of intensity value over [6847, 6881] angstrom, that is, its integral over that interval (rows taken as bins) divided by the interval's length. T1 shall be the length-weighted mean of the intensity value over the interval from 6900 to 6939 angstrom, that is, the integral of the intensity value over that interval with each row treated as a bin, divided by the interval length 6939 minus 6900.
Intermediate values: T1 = 6.15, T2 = 5.98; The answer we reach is 97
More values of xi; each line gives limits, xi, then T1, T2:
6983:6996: 0.0045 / 6.13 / 6.14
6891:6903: 0.0014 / 6.04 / 6.05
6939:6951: -0.0037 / 6.12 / 6.12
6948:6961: 0.0025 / 6.21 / 6.22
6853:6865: 0.0028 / 5.85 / 5.85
